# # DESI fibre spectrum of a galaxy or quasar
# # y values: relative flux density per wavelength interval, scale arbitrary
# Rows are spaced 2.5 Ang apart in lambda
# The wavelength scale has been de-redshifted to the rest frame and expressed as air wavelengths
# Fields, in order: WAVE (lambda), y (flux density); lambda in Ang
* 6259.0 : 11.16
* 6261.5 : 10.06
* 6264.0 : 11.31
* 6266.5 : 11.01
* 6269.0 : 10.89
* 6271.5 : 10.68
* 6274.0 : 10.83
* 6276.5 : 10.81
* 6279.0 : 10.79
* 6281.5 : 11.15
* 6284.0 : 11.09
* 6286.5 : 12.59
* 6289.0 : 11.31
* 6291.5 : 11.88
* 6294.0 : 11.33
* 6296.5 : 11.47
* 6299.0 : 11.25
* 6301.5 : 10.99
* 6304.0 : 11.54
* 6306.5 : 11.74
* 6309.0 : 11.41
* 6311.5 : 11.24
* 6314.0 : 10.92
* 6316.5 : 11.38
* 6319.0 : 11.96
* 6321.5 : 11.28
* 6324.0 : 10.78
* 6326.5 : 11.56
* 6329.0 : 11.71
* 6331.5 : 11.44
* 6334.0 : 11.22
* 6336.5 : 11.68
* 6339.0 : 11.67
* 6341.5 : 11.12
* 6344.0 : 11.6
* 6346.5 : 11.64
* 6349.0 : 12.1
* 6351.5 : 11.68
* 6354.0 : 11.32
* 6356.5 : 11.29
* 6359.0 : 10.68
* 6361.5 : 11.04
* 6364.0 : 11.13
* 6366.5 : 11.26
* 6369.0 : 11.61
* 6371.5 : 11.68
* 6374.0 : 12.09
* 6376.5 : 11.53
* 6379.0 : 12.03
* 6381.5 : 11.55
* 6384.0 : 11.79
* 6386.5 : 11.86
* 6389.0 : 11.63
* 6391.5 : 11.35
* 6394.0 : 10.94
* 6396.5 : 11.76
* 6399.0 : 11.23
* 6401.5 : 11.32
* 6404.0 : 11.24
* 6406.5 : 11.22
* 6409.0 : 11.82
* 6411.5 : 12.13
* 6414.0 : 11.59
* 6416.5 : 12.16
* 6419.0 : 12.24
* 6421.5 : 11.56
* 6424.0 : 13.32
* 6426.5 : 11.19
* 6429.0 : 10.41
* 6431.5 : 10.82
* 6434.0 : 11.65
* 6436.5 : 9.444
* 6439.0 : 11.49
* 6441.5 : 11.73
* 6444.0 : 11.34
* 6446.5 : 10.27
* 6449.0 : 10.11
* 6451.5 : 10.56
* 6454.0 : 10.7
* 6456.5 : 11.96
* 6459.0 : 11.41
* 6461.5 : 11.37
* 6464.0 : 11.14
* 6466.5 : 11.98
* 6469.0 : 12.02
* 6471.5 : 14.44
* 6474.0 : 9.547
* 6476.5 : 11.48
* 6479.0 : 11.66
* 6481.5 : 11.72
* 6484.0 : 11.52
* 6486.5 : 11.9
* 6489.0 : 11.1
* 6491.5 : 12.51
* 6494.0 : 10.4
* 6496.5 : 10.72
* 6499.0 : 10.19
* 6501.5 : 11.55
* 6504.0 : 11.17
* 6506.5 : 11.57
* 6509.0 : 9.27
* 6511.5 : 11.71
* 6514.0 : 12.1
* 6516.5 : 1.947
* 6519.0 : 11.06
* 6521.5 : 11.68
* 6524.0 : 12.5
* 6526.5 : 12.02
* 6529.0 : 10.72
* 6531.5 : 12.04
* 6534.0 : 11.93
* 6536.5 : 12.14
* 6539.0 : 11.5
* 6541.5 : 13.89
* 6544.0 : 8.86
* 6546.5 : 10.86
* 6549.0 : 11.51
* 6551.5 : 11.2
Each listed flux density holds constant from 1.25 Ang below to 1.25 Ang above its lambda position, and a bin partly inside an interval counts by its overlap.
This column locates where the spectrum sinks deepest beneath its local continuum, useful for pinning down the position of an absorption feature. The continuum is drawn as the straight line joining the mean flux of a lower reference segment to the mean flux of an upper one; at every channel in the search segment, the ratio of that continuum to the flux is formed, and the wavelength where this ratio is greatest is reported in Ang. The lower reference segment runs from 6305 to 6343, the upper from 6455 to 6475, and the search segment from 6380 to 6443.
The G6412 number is 6436.5 Ang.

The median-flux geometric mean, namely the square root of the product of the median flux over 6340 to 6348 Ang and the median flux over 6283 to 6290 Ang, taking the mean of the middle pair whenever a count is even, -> 11.45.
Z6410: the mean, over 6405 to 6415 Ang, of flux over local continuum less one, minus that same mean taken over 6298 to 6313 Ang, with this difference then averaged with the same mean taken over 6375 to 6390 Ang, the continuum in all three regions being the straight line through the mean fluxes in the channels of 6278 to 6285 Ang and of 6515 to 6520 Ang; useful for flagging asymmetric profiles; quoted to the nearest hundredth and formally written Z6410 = 0.29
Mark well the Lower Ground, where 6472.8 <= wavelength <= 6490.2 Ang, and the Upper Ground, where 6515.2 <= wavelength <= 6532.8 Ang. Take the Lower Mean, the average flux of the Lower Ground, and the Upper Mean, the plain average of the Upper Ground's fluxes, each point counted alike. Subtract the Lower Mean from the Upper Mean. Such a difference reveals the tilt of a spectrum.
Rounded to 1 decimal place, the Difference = -1.0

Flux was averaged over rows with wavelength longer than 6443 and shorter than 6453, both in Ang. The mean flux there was 10.6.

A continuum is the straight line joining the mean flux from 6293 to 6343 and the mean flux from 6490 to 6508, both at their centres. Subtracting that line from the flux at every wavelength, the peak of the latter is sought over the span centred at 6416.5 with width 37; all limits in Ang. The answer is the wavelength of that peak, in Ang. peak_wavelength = 6424.0 Ang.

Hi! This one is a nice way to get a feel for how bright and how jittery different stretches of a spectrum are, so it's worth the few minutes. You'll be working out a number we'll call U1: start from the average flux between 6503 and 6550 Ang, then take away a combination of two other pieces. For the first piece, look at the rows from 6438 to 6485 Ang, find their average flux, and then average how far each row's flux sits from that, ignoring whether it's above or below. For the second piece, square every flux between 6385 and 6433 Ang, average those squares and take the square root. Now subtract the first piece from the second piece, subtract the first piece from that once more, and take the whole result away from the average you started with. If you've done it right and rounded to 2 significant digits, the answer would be 0.67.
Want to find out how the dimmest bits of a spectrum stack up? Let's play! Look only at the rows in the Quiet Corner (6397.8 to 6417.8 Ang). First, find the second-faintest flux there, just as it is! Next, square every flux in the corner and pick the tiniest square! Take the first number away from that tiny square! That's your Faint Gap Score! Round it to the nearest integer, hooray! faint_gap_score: 115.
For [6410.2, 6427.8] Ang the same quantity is 114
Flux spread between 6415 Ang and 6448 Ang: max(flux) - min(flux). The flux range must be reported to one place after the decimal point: 3.9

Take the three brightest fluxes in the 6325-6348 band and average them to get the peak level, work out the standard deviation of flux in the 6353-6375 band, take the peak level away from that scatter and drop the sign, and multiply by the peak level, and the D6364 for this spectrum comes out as 132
